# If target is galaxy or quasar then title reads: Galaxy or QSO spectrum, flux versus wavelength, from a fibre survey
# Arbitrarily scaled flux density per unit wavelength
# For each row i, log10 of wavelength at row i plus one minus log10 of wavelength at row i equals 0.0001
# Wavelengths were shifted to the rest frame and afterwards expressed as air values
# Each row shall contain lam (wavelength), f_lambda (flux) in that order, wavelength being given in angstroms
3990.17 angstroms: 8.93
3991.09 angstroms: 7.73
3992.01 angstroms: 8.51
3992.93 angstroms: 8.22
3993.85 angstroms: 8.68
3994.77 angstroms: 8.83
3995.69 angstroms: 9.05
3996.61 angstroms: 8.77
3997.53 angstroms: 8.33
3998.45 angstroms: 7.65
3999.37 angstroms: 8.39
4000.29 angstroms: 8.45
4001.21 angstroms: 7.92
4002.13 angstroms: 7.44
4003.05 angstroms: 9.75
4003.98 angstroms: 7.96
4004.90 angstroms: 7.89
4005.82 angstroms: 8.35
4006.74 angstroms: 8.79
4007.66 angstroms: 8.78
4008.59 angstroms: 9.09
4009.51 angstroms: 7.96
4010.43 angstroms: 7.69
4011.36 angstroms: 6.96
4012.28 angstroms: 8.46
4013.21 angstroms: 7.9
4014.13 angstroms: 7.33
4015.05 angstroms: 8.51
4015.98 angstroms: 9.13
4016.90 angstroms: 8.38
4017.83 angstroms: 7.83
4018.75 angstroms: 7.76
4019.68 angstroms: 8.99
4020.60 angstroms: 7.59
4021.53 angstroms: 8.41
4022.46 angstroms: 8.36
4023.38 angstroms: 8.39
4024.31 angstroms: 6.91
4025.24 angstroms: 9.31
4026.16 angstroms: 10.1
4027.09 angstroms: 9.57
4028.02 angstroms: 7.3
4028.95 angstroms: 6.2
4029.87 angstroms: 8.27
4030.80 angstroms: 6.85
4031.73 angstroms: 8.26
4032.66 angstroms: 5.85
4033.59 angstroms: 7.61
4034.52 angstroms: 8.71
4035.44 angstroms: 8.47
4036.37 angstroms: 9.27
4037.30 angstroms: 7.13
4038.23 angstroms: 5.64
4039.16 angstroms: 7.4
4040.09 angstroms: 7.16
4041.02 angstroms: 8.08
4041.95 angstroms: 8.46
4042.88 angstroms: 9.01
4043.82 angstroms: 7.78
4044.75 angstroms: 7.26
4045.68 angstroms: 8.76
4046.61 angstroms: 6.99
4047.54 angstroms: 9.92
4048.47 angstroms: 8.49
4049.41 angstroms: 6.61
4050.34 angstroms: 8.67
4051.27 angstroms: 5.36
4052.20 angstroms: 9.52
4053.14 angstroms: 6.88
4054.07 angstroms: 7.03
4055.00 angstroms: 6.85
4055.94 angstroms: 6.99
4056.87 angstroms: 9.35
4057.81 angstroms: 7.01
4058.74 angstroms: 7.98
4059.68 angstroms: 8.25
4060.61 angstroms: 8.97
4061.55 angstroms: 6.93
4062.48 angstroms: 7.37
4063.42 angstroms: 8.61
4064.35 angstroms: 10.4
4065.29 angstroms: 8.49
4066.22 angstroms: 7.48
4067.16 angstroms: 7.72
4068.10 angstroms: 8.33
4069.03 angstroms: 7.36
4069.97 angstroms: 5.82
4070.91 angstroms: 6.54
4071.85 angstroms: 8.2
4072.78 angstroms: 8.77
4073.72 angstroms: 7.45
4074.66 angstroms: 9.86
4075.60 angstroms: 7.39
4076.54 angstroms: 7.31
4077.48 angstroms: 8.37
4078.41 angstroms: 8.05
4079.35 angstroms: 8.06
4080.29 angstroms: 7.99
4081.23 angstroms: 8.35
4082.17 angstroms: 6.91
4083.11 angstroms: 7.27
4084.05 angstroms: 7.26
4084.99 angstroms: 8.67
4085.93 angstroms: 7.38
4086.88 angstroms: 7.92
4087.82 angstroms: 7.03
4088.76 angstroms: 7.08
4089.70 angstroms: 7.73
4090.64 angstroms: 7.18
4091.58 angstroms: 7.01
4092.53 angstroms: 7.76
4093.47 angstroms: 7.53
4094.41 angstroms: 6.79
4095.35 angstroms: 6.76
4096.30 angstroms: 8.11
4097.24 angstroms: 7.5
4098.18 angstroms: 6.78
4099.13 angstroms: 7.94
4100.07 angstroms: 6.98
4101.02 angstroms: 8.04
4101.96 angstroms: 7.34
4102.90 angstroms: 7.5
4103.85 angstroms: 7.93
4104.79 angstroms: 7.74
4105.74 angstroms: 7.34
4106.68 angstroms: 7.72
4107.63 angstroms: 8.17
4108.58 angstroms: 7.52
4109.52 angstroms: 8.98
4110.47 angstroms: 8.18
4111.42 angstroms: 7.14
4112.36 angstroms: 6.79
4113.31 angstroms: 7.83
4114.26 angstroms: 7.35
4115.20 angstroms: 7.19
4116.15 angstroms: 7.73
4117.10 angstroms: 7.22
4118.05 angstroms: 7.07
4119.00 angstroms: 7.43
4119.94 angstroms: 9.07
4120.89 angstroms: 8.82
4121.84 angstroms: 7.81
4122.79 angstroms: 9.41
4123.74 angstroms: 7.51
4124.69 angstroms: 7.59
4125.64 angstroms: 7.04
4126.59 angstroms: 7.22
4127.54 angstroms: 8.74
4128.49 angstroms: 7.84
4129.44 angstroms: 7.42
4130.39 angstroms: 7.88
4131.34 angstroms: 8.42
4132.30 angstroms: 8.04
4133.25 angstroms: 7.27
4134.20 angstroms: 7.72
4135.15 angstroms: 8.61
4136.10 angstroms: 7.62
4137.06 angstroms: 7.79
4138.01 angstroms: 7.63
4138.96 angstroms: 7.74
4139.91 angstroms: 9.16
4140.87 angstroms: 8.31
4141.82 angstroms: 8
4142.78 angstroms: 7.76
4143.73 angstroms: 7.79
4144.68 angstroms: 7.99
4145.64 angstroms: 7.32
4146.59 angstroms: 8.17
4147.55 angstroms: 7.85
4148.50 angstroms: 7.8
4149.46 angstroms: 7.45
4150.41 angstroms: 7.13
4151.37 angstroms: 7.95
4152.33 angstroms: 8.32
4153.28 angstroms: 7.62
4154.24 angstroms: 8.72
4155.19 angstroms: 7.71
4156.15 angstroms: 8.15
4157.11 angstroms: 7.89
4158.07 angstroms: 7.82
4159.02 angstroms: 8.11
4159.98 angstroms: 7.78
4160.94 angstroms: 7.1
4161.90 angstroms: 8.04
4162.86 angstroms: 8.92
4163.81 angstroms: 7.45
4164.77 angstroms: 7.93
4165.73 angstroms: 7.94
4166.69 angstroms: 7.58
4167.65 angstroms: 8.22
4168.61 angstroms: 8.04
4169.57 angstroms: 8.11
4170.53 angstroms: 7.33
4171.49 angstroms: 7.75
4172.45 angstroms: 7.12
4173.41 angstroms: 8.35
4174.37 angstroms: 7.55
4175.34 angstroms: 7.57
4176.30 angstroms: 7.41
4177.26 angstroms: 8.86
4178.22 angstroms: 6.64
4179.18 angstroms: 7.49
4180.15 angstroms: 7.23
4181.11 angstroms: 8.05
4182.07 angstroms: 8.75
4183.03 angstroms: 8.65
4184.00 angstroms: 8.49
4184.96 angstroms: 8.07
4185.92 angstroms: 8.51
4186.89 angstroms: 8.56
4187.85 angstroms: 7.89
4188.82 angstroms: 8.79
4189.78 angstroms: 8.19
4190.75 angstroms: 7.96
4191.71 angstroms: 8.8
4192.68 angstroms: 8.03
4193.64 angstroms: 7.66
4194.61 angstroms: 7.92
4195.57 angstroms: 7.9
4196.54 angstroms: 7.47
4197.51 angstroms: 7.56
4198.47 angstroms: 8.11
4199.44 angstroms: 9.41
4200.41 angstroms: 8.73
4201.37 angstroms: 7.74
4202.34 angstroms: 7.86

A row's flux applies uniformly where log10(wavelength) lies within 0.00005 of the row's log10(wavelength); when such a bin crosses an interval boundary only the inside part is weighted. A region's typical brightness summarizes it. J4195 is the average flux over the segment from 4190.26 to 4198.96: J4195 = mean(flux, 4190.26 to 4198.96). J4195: 7.9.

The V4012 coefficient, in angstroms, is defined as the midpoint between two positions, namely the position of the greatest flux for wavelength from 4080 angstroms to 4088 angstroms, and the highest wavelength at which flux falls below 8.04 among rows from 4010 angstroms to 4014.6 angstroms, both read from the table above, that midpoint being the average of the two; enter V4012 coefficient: 4049.6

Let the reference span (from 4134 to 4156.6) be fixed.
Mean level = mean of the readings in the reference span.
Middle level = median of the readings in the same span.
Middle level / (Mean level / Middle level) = 7.66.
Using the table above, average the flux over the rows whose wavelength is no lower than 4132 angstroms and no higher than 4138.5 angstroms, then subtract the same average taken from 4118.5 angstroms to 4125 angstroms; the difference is -0.4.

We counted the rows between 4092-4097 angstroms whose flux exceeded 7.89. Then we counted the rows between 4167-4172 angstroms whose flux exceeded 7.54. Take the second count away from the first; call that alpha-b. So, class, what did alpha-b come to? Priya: -3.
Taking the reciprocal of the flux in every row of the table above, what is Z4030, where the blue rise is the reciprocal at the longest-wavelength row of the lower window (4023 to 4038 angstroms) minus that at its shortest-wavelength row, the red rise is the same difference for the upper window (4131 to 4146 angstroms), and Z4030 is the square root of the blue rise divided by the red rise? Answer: 1.1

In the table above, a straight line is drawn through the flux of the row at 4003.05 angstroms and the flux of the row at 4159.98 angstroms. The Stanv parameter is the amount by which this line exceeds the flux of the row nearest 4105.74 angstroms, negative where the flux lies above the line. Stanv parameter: 1.1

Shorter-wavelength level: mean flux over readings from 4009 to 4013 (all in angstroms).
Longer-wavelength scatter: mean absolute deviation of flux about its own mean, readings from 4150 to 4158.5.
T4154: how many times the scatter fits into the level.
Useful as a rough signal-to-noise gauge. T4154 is 24.2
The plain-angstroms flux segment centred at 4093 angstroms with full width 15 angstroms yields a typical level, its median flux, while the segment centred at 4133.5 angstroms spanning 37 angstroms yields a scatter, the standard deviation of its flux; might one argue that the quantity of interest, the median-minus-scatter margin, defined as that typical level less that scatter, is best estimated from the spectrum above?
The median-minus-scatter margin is 6.7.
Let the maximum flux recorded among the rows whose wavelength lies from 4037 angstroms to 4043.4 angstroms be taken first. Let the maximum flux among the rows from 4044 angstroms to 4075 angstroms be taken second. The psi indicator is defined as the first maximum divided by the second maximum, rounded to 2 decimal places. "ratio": 0.87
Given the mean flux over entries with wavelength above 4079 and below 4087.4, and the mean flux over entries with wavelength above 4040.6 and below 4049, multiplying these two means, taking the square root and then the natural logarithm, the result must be 2.08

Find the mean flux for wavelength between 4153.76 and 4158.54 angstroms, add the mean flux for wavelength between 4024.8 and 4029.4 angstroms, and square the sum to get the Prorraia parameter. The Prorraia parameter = 274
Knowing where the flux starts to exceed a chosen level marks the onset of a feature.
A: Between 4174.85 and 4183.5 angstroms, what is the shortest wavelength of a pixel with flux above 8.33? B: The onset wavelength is 4177.26 angstroms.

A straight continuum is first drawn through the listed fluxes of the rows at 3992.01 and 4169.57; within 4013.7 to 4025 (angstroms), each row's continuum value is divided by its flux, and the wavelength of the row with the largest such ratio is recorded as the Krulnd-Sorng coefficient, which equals 4024.31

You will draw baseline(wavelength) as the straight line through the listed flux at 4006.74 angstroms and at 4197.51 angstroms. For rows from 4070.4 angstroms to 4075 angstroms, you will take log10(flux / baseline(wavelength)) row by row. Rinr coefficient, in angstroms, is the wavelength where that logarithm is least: 4070.91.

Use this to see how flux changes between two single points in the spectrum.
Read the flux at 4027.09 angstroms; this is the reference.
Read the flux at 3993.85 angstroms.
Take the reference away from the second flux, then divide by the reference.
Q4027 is -0.09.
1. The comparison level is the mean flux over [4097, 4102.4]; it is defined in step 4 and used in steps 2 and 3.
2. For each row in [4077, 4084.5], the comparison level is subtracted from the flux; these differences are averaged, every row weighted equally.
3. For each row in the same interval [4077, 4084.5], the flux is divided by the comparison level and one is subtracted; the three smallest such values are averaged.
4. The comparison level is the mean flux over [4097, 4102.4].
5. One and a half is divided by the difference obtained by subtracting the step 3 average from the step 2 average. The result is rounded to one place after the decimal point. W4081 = 3.8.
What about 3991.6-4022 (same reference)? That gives 1.7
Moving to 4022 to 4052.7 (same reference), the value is 2.0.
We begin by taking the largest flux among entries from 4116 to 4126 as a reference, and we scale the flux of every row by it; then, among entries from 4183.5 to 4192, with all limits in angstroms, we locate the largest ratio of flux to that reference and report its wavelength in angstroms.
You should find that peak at 4191.71 angstroms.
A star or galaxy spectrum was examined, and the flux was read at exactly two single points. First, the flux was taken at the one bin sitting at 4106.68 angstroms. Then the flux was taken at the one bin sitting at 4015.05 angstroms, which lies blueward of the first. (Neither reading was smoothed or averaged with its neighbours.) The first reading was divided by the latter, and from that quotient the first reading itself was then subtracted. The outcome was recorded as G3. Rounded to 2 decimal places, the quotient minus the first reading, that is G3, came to -6.81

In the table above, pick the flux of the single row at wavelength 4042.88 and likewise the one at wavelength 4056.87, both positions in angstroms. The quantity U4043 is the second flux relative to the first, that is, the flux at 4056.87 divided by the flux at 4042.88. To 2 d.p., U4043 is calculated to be 1.04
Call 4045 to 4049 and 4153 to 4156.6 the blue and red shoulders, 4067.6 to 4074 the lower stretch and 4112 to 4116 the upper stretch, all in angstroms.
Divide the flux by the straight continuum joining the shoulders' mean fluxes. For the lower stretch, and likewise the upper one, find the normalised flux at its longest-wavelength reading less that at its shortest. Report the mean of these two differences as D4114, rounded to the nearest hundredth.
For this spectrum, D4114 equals -0.03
